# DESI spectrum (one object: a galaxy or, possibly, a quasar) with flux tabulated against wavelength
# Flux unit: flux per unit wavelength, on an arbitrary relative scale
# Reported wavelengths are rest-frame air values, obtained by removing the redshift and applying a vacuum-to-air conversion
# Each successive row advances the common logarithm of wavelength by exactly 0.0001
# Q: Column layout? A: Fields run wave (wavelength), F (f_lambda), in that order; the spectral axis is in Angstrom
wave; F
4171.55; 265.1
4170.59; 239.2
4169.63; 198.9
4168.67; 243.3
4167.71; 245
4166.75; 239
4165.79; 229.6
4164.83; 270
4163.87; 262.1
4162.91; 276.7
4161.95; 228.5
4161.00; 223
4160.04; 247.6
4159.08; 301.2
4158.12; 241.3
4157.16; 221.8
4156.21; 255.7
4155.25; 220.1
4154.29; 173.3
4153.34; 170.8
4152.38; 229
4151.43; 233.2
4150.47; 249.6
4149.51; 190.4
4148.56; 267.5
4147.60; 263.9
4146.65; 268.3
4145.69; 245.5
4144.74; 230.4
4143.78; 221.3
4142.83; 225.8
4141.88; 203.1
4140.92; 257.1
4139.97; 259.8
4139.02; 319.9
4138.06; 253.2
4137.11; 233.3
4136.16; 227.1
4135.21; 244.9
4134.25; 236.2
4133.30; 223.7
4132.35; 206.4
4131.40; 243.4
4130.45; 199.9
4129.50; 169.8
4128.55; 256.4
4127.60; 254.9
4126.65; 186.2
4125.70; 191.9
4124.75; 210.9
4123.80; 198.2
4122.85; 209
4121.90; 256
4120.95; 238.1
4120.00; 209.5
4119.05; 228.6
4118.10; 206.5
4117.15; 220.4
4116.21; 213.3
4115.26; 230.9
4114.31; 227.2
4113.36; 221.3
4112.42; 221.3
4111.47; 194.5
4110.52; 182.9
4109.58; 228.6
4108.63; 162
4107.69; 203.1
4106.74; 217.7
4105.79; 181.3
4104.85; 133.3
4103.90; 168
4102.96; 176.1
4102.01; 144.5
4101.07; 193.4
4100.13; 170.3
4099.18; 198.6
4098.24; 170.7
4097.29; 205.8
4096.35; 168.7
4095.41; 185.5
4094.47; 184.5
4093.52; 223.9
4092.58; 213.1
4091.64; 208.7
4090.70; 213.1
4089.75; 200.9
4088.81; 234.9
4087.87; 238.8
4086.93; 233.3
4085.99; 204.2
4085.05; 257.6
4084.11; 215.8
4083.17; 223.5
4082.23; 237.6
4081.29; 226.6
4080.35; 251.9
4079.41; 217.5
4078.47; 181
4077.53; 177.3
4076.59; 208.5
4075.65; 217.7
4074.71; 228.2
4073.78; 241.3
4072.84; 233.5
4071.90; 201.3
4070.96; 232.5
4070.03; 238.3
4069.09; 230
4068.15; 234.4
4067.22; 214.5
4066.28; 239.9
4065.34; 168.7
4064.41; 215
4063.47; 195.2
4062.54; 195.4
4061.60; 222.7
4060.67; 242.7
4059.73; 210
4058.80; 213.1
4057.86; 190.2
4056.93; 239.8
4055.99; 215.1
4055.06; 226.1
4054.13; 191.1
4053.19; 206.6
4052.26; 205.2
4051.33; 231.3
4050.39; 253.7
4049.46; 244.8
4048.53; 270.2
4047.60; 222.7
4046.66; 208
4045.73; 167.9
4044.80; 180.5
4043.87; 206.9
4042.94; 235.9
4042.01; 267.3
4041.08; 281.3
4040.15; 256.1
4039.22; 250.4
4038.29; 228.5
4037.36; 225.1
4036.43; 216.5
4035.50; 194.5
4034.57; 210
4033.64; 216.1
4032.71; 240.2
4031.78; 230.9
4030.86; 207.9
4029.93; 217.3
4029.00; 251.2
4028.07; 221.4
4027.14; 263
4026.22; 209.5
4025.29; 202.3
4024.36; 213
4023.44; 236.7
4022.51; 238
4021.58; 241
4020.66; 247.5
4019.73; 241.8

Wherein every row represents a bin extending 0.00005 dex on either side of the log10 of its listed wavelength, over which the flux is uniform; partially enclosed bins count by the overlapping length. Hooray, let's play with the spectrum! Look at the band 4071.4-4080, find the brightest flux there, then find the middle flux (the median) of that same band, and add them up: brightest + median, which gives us 459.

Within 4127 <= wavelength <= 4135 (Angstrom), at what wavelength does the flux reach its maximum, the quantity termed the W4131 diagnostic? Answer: 4128.55 Angstrom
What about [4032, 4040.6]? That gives 4040.15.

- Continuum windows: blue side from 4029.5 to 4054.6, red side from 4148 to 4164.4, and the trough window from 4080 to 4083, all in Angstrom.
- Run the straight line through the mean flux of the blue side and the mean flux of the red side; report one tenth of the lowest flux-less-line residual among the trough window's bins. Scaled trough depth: 0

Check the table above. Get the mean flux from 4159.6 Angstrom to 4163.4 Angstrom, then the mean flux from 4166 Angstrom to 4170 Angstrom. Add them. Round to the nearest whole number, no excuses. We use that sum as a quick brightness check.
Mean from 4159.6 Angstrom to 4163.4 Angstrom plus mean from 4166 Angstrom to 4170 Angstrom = 476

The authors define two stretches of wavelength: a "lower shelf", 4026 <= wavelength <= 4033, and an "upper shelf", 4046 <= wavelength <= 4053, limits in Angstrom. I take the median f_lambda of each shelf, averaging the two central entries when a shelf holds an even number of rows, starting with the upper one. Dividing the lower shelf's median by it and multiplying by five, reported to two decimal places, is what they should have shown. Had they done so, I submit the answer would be 4.89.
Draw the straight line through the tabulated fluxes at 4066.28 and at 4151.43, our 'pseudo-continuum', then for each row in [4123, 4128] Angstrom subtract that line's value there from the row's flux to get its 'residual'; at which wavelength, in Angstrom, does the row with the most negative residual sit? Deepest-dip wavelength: 4126.65 Angstrom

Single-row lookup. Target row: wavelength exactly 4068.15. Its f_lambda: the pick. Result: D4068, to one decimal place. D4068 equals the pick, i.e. 234.4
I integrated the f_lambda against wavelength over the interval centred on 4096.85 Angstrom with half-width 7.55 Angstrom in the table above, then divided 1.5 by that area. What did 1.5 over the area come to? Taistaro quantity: 0.0005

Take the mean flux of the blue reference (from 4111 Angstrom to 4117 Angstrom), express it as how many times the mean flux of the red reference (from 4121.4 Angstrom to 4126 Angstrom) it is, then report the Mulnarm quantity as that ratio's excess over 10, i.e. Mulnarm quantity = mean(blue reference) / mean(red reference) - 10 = -8.98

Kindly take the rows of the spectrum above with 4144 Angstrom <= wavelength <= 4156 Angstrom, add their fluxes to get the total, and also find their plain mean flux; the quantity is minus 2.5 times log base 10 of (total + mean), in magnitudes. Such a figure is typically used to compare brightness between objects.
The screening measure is -8.68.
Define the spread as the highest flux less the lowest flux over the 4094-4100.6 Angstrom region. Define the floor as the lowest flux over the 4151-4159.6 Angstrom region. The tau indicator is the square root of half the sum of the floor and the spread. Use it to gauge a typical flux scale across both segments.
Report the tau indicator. 10.2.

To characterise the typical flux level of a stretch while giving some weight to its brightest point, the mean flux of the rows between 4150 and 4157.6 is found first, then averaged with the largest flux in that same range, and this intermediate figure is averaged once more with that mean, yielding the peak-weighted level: 228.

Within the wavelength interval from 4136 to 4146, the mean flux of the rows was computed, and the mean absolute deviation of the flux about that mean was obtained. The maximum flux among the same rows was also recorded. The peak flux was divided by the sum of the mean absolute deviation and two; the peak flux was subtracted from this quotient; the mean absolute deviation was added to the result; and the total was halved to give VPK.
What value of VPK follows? -142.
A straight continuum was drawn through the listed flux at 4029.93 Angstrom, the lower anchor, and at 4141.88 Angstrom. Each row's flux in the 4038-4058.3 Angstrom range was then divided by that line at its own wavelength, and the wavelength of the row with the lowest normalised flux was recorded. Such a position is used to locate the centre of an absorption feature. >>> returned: 4045.73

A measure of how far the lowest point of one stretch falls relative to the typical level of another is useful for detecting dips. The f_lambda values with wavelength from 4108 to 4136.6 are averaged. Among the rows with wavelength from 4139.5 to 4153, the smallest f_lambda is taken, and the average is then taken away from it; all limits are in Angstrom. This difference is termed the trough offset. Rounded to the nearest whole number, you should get -26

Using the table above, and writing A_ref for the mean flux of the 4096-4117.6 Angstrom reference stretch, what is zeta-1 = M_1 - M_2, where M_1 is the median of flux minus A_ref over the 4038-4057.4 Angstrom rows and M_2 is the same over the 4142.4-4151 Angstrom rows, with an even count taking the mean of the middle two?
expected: -17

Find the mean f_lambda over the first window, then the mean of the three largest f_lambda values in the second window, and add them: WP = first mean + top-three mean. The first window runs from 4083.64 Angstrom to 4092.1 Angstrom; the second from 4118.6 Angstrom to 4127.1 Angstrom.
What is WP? 464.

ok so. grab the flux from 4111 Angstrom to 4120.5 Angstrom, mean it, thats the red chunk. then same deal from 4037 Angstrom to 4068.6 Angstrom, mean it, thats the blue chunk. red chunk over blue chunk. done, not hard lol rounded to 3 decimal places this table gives 0.978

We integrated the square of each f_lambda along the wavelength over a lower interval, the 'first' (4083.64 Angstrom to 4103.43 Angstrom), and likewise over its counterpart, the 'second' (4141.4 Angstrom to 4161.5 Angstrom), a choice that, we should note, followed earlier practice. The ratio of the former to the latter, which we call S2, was 0.74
